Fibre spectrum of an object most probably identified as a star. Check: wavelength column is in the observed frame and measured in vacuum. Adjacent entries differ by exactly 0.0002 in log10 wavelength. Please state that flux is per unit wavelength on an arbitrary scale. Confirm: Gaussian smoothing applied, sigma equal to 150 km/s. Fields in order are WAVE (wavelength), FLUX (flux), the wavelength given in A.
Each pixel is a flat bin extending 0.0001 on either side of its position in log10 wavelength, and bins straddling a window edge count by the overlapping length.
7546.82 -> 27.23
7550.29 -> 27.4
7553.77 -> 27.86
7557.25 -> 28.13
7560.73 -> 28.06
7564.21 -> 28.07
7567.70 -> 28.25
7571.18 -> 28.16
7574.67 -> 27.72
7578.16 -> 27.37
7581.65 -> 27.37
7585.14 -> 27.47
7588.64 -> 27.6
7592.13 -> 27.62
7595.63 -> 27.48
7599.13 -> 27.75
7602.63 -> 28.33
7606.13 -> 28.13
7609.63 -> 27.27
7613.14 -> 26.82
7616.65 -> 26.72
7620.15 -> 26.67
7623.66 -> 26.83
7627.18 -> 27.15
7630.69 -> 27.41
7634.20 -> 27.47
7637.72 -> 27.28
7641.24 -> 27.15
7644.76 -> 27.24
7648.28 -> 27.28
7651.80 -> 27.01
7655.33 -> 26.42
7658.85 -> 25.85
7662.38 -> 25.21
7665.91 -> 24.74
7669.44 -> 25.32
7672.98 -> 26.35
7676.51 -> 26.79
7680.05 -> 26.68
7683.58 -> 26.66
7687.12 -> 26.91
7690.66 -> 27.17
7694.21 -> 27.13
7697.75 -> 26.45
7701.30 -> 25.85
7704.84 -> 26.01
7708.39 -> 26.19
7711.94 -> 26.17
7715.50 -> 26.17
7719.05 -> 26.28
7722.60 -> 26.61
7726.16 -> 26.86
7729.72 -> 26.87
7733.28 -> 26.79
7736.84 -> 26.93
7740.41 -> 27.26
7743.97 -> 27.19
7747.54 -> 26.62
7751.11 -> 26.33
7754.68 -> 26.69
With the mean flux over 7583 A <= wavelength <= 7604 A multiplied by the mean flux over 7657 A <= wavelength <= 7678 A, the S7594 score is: 712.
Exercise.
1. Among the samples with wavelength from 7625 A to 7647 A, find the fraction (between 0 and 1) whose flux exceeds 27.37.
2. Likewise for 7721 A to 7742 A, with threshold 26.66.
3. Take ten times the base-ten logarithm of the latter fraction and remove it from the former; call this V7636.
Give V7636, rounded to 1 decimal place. 1.1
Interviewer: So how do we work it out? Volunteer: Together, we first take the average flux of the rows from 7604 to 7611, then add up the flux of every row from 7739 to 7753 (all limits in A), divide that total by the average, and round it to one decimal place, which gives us 3.9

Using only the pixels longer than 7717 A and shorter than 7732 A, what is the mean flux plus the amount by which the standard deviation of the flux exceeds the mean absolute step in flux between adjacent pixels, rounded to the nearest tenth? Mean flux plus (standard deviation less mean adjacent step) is 26.7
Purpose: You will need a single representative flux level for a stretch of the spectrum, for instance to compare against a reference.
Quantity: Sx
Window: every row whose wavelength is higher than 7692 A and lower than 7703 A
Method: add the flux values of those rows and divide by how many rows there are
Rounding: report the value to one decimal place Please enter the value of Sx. 26.5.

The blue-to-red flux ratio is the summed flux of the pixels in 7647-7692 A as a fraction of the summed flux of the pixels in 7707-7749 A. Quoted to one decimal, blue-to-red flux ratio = 1.1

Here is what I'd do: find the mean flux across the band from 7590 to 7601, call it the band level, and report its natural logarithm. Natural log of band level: 3.32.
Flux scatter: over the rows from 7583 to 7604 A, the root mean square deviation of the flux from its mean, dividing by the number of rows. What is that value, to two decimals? 0.29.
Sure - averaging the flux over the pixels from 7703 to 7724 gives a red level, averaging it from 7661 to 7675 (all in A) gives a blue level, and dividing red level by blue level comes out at 1.03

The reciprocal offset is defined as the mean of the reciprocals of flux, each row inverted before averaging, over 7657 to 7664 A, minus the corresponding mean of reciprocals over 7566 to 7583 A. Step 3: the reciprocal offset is 0.0032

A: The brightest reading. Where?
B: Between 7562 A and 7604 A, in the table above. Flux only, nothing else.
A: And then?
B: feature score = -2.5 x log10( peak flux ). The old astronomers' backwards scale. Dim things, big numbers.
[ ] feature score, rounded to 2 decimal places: -3.63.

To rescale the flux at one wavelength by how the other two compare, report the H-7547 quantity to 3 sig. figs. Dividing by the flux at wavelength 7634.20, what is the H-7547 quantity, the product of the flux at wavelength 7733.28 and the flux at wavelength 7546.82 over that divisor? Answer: 26.6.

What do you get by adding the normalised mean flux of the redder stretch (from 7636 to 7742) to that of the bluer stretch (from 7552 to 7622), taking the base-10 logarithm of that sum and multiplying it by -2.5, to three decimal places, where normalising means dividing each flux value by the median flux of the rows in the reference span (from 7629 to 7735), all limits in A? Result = -0.769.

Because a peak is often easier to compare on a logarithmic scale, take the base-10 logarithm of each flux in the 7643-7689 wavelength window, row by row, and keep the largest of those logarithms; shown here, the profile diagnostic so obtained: 1.436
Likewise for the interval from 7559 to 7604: 1.452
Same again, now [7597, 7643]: 1.452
